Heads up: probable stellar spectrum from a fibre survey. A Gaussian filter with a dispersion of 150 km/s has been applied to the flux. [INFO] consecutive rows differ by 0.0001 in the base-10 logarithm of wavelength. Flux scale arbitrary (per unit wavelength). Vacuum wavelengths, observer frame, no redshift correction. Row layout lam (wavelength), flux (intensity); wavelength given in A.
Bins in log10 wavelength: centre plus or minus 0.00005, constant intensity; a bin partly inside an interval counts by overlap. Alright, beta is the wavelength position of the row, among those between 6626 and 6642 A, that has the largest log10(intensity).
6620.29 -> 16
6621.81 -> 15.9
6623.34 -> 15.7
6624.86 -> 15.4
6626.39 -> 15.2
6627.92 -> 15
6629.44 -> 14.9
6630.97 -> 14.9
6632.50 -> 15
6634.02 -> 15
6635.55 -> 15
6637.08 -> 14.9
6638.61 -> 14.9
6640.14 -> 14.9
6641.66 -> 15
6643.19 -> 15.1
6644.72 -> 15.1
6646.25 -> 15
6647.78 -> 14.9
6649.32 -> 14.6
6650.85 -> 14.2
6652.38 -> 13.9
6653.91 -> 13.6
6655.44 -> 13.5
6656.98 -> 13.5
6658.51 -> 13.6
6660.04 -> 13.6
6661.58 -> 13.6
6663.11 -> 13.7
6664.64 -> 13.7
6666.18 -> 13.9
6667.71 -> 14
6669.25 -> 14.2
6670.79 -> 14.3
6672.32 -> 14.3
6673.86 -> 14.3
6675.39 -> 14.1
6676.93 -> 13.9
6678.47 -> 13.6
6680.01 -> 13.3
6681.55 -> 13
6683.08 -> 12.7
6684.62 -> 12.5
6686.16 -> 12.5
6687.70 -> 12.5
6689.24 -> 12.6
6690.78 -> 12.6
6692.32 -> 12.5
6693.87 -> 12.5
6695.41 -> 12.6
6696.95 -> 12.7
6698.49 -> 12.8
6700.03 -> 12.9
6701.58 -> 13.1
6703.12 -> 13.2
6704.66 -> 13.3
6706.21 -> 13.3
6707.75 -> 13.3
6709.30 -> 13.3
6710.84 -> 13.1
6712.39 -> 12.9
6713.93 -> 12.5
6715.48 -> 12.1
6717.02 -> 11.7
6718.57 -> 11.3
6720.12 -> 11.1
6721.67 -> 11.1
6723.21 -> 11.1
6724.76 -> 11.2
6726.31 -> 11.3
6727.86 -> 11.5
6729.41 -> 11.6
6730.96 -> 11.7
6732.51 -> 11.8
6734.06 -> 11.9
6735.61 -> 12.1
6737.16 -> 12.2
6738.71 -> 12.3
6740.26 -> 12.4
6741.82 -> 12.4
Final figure 6626.39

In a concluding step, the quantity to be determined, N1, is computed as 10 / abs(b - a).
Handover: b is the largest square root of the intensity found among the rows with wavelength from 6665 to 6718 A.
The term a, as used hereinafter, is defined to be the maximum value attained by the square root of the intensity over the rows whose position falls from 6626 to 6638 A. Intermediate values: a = 3.90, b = 3.78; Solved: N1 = 85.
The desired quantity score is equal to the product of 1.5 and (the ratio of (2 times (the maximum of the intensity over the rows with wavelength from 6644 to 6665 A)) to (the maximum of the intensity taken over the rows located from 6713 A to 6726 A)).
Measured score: 3.62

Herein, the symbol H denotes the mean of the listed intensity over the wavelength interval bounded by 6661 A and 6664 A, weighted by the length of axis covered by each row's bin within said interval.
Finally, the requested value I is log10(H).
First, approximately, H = 13.7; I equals 1.14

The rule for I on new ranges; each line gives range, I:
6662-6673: 1.15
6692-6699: 1.10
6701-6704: 1.12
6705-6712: 1.12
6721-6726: 1.05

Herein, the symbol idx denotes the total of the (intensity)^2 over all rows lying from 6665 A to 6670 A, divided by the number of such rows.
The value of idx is 197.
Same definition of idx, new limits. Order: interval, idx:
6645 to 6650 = 220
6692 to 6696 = 157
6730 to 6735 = 139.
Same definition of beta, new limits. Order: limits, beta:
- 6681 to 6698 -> 6681.55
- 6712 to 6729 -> 6712.39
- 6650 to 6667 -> 6650.85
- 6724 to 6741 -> 6740.26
